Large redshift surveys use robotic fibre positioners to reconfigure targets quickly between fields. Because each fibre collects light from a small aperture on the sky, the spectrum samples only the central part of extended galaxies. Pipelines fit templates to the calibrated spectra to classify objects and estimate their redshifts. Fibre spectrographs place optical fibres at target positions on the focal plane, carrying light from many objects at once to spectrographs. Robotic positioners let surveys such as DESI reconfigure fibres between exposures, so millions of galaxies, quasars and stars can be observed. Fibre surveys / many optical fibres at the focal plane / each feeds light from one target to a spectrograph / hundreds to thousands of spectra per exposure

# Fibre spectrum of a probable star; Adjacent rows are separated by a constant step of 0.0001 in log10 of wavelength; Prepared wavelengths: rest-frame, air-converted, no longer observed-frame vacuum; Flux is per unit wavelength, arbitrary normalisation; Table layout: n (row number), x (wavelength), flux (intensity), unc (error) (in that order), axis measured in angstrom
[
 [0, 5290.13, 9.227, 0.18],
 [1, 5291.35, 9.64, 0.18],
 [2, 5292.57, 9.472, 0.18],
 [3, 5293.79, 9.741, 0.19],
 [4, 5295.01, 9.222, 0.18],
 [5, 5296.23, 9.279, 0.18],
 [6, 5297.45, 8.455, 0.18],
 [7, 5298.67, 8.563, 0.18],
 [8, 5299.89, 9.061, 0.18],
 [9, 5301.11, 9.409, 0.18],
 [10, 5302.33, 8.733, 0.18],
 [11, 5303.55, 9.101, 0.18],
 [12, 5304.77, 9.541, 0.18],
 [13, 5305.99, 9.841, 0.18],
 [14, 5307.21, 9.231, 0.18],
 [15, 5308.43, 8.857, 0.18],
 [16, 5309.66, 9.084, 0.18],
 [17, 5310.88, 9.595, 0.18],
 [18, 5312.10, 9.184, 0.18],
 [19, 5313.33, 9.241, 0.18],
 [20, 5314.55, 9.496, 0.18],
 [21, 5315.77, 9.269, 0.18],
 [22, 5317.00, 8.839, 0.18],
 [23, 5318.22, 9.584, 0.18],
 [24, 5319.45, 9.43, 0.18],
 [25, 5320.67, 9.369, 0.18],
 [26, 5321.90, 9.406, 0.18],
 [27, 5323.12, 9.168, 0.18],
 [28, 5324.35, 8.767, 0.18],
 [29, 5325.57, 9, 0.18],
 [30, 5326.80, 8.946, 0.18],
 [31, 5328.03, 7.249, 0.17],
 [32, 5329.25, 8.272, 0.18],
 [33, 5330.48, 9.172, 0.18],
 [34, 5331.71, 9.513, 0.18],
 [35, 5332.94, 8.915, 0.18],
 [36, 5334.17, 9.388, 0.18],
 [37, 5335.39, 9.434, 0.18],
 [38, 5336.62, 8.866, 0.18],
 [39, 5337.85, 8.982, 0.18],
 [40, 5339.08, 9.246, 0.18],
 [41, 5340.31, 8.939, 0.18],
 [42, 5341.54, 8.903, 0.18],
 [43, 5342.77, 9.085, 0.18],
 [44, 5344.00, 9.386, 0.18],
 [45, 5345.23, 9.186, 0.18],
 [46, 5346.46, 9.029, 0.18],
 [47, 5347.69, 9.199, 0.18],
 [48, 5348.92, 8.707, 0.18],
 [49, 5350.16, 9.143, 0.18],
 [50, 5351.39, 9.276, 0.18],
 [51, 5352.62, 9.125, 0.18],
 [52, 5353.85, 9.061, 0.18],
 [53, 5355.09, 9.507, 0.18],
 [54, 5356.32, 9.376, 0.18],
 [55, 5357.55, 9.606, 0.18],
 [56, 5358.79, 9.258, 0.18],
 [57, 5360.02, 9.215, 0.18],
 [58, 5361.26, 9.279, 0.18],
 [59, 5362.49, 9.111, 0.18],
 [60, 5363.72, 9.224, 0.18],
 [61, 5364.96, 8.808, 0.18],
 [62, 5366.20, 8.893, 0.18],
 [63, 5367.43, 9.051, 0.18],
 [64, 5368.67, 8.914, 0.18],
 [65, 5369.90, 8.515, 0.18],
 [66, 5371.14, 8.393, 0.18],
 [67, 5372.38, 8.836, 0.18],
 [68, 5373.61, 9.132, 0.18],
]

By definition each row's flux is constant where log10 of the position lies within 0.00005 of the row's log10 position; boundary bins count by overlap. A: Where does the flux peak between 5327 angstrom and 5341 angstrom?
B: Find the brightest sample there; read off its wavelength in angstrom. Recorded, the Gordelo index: 5331.71 angstrom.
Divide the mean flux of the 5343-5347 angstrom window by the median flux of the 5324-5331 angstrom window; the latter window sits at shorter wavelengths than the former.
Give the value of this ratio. 1.04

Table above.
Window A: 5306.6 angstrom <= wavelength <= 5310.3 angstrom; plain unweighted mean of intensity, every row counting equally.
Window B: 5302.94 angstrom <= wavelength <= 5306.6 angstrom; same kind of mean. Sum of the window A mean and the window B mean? 18.6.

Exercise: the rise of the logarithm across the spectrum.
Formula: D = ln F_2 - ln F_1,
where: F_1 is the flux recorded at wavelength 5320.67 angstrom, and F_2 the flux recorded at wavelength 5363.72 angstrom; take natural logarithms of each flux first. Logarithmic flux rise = -0.016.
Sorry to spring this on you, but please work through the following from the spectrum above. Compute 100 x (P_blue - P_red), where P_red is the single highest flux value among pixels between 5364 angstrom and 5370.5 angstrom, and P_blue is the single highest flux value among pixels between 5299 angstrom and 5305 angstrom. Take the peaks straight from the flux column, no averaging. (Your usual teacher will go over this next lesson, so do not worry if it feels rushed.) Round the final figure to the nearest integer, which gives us 49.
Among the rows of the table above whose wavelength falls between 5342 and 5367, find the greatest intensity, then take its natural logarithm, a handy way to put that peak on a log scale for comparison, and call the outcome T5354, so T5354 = 2.262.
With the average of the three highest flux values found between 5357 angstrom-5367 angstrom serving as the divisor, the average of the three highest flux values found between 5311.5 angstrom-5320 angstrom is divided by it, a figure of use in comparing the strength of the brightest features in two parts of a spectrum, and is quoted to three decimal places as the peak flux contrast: 1.013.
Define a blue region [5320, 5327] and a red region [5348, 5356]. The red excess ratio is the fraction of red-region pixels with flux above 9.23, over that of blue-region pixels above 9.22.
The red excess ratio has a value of 1.0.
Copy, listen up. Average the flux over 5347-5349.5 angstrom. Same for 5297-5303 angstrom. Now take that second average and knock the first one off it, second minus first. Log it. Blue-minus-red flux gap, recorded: -0.11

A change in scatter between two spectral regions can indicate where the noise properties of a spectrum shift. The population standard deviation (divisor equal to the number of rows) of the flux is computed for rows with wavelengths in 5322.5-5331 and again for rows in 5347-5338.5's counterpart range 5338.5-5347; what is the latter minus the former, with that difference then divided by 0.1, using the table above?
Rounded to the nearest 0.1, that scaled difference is -4.8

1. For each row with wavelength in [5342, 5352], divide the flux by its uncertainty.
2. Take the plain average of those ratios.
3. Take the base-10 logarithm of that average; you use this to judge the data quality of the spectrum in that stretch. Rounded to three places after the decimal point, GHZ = 1.705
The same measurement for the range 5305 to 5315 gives 1.714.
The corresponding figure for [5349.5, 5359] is 1.713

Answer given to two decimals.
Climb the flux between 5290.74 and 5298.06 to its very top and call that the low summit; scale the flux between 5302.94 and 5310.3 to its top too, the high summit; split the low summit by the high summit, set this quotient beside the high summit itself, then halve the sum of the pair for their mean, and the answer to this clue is 5.42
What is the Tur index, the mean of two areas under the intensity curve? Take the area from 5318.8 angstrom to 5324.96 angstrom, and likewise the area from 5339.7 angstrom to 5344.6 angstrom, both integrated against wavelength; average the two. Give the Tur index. 51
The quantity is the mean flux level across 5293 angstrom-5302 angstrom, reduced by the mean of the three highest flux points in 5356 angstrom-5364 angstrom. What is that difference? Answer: -0.3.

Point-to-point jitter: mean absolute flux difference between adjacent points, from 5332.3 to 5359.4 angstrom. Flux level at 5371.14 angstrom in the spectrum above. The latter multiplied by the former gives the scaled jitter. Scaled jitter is 2.1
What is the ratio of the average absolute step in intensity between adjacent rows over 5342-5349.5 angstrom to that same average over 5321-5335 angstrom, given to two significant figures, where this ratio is 0.44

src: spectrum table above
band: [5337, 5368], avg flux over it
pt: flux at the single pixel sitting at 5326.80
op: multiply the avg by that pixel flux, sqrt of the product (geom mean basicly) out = 9.04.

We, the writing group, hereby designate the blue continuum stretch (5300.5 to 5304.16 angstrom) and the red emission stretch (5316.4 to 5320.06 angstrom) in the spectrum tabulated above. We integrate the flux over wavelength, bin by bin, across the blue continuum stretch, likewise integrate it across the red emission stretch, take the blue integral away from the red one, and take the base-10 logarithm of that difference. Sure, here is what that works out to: -0.1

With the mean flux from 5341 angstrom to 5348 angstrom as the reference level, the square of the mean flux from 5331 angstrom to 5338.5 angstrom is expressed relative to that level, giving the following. 9.23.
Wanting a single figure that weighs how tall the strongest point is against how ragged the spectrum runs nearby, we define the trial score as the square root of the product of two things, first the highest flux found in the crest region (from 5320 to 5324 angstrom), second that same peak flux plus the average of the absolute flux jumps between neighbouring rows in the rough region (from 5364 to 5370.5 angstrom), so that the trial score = 9.50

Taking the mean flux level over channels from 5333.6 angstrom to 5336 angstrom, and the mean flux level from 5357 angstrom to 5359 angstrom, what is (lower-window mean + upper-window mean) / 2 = 9.4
